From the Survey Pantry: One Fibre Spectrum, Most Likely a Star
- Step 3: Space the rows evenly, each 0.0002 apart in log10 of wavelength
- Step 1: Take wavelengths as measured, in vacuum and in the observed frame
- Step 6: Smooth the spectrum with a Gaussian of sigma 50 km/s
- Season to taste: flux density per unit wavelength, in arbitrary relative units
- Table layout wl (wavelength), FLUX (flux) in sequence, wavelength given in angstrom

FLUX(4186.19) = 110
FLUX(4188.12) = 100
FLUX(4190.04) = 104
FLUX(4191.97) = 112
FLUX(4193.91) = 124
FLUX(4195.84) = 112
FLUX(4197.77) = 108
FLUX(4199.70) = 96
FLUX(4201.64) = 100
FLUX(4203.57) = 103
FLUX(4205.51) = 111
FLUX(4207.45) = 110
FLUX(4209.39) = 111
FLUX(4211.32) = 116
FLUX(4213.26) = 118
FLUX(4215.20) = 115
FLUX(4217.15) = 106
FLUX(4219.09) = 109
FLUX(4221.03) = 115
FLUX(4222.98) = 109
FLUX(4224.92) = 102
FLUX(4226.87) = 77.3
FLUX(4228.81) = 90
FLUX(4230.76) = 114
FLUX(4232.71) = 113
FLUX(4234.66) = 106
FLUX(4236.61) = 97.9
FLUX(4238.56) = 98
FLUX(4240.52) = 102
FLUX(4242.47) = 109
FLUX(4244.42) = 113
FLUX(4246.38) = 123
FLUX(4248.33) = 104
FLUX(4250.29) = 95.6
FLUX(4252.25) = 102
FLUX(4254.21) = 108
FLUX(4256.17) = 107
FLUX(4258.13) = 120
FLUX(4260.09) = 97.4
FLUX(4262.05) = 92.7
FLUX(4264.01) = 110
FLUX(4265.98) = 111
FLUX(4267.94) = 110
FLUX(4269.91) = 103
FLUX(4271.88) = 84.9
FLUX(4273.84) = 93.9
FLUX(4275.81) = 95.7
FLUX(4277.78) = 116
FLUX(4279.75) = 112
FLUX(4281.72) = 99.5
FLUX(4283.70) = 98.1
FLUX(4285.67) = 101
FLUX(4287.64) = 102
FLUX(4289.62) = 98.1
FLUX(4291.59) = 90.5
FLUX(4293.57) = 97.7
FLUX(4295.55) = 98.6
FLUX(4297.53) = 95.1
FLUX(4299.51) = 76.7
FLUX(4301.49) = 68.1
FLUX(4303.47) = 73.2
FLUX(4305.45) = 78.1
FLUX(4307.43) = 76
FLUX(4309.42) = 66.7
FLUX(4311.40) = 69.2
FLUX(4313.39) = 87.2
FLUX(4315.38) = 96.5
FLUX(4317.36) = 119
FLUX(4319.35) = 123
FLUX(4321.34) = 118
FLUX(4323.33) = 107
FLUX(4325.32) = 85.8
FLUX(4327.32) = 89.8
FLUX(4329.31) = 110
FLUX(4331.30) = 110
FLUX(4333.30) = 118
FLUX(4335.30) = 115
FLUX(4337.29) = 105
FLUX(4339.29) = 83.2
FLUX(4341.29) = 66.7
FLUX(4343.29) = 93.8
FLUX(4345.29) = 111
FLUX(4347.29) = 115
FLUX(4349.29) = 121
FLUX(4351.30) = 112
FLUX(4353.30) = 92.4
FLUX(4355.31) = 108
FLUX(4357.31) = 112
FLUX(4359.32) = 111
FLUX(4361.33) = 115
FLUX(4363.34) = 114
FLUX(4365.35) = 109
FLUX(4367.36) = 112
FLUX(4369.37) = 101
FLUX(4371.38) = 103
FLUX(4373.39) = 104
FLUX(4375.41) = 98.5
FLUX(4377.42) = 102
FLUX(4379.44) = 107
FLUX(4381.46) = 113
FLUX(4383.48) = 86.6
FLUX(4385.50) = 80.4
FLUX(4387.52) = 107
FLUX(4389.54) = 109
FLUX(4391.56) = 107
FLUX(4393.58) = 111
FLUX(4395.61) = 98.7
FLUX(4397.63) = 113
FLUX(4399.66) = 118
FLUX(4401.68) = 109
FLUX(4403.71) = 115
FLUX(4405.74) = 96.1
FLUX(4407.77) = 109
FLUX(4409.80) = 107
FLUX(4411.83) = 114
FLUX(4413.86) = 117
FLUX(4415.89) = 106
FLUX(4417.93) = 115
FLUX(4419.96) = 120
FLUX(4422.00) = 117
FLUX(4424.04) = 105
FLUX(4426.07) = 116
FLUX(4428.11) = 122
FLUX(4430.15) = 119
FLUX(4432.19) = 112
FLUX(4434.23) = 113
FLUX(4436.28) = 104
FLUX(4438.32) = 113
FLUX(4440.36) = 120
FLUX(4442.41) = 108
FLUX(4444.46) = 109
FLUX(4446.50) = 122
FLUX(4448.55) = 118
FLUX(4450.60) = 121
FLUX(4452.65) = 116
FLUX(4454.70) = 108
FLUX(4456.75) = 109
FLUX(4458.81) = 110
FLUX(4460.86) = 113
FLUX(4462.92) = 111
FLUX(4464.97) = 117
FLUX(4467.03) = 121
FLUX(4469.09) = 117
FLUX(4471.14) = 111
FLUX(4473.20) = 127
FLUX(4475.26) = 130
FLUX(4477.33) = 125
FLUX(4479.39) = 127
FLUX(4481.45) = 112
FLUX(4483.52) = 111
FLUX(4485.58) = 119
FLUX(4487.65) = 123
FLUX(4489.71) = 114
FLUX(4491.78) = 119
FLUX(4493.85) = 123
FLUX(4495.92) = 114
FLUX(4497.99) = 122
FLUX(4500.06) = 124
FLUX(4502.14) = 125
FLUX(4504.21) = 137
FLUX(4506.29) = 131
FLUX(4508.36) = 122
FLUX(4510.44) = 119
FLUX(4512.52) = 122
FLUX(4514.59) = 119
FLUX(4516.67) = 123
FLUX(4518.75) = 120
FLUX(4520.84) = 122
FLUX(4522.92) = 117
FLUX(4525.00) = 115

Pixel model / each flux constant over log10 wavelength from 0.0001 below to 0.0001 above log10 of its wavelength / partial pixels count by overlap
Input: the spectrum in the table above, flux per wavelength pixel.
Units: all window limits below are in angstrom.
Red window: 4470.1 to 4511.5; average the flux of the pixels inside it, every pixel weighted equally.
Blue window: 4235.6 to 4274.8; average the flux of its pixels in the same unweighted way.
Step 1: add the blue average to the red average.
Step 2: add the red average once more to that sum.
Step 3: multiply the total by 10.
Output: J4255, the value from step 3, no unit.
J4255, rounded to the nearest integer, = 3476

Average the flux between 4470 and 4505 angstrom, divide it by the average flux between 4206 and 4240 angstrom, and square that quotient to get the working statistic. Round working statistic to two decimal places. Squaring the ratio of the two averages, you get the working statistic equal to 1.30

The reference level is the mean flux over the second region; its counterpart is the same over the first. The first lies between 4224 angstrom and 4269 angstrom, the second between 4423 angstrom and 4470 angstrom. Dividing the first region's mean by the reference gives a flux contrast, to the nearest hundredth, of 0.92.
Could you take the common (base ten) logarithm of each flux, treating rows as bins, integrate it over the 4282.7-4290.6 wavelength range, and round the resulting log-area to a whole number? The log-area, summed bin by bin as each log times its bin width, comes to 16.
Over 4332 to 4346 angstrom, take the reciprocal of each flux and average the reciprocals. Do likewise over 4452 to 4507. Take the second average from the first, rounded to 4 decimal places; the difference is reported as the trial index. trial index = 0.0021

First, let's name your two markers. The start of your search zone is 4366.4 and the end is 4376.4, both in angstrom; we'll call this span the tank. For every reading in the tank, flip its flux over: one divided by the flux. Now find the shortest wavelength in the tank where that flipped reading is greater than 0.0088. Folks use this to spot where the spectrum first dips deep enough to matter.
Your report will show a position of 4367.36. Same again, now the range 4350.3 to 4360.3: 4351.30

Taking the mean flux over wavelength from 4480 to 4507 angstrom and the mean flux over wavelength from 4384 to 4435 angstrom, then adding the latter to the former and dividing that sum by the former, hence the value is 1.91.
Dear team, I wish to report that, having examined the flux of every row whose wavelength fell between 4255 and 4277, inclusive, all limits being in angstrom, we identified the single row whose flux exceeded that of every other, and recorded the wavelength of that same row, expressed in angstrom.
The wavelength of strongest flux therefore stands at 4258.13 angstrom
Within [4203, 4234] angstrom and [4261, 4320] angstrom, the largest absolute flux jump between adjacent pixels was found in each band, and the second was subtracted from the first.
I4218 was 2.2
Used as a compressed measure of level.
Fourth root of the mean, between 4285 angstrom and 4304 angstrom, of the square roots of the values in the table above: 1.75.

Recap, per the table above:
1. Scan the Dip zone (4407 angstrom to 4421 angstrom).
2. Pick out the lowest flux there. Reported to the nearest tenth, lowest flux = 106.0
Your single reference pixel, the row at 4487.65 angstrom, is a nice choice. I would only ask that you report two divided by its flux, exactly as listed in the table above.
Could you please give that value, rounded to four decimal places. 0.0163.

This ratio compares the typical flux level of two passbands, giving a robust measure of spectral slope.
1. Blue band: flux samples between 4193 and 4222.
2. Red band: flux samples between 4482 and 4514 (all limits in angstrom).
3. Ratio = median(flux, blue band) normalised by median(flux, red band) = 0.91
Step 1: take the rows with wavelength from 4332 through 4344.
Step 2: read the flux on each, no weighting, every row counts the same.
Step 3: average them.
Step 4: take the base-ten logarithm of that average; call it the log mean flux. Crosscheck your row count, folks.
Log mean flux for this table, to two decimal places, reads 1.99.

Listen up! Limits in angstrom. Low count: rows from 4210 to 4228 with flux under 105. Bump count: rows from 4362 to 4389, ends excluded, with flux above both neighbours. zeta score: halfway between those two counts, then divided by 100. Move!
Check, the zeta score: 0.025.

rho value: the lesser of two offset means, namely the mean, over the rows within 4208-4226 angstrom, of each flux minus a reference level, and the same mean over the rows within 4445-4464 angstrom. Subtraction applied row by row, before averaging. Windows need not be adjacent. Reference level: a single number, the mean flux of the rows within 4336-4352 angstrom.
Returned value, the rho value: 10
